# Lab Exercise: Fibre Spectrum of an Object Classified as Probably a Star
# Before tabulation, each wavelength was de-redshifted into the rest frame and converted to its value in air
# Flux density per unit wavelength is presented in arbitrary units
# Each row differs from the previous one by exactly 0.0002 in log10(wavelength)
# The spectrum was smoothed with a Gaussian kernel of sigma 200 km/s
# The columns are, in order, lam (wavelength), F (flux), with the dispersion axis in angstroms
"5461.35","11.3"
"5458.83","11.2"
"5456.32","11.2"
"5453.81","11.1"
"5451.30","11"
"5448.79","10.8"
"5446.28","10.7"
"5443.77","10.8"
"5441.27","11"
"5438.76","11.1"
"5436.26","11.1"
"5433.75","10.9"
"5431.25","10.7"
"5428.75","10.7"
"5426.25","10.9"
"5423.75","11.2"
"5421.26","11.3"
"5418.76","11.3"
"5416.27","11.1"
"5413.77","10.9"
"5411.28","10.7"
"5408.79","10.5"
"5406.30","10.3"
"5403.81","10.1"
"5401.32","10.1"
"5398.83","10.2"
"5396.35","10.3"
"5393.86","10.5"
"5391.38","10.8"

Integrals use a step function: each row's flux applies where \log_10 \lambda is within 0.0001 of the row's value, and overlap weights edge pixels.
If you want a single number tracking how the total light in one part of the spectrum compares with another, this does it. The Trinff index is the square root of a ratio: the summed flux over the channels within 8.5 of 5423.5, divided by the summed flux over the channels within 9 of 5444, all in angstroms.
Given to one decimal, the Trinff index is 1.0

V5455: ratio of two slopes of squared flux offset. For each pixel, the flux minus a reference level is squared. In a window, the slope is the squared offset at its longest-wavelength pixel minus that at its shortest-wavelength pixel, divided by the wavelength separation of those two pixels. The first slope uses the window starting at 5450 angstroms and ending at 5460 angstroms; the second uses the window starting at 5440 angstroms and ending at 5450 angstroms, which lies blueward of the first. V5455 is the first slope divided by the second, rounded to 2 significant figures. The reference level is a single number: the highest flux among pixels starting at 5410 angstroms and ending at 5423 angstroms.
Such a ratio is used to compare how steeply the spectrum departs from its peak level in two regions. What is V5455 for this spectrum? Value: -0.50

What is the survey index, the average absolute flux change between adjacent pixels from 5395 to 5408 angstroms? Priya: 0.100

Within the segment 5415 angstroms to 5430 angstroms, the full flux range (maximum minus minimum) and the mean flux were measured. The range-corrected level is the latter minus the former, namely 10.5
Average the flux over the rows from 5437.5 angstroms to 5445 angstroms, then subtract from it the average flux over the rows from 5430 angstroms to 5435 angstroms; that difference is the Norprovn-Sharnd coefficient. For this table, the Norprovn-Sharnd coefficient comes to 0.17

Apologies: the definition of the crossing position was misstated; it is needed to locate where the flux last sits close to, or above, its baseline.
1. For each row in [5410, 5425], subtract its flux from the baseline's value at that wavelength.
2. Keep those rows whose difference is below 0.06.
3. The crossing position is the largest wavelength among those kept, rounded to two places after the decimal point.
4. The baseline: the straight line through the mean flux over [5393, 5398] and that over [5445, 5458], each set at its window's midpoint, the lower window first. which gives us 5423.75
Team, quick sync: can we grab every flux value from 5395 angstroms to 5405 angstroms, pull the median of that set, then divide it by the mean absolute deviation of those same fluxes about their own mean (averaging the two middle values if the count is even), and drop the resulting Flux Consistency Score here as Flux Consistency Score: 135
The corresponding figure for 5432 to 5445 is 106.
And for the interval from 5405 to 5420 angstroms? 36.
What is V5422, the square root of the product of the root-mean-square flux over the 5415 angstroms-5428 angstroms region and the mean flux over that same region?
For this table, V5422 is 11.2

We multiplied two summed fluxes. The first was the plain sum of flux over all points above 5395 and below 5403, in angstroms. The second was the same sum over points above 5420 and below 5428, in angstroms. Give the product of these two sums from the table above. 1022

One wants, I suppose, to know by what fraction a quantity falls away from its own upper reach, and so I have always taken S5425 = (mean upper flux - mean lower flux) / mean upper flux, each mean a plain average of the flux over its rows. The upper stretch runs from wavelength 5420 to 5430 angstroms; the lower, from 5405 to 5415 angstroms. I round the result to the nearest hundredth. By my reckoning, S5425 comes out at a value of 0.04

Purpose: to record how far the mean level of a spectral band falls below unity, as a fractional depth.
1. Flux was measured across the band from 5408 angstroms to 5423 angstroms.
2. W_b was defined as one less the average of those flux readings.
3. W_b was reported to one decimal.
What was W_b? -10.0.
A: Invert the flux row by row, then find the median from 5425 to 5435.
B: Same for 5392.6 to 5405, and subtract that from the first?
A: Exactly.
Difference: -0.0054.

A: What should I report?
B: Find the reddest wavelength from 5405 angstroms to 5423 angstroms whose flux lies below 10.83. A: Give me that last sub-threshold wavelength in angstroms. 5411.28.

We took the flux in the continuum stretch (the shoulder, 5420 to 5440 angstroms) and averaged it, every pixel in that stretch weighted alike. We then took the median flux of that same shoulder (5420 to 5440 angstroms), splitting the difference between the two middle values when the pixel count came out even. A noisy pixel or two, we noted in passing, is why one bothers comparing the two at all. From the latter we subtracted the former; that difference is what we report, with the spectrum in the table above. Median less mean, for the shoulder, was 0.012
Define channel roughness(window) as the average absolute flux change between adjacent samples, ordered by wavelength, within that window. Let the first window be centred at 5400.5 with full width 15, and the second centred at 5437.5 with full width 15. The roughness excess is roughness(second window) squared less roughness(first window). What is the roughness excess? -0.10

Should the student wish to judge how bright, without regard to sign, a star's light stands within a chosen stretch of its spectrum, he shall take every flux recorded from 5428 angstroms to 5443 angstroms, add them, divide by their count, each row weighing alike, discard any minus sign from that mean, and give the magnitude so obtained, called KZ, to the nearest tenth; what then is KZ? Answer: 10.9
